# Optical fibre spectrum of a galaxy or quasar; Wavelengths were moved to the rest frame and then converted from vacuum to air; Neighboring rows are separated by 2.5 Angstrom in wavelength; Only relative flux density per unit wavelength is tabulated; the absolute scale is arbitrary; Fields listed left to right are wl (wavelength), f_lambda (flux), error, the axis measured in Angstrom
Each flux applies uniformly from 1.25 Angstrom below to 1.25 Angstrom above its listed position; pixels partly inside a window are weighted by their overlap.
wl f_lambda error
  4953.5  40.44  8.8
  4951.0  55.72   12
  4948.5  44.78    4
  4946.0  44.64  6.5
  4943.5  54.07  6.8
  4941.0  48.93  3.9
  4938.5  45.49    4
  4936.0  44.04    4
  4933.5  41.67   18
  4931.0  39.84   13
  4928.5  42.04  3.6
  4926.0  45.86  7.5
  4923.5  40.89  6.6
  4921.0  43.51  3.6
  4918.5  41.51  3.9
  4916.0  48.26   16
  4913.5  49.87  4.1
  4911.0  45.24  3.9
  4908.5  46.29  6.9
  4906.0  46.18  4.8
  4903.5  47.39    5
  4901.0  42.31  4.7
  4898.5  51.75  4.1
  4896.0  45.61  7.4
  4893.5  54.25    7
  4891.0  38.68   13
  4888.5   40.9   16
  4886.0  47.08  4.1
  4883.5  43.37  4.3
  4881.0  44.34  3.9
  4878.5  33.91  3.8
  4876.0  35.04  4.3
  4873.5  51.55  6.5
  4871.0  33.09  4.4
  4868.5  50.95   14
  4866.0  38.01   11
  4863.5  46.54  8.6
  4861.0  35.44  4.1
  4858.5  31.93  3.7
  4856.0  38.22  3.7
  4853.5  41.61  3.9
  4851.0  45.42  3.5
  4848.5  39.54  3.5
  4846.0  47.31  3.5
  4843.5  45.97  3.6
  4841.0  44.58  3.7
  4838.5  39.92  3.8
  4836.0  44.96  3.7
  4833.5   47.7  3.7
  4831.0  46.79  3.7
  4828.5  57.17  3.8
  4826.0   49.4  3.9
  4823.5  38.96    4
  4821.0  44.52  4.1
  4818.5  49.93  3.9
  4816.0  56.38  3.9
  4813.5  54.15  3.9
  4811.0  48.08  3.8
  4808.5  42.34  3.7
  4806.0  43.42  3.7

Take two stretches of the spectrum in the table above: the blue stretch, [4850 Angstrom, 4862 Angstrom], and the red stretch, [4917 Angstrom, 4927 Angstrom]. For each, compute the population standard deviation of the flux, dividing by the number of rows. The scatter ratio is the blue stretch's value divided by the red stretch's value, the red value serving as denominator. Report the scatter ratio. 2.4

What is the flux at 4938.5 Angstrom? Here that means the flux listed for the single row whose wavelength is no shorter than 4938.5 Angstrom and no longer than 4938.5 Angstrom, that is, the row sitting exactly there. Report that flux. 45.49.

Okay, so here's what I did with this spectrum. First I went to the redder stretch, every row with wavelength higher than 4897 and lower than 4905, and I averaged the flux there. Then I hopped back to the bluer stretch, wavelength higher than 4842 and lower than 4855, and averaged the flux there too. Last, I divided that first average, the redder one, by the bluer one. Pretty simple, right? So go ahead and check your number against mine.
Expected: 1.07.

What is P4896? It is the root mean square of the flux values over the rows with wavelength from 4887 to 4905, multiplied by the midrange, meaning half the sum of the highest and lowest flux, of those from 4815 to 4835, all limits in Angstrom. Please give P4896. 2218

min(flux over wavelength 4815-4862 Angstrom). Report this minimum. 31.93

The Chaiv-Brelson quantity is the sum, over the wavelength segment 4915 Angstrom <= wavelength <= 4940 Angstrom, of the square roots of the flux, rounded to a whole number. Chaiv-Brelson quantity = 66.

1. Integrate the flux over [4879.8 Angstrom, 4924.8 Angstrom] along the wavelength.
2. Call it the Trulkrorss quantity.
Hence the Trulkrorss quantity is 2044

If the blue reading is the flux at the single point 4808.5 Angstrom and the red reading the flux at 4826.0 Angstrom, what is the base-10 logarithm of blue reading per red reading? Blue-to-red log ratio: -0.067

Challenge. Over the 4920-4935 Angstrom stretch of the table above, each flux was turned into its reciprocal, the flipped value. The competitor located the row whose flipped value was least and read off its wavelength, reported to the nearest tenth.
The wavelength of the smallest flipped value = 4926.0 Angstrom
